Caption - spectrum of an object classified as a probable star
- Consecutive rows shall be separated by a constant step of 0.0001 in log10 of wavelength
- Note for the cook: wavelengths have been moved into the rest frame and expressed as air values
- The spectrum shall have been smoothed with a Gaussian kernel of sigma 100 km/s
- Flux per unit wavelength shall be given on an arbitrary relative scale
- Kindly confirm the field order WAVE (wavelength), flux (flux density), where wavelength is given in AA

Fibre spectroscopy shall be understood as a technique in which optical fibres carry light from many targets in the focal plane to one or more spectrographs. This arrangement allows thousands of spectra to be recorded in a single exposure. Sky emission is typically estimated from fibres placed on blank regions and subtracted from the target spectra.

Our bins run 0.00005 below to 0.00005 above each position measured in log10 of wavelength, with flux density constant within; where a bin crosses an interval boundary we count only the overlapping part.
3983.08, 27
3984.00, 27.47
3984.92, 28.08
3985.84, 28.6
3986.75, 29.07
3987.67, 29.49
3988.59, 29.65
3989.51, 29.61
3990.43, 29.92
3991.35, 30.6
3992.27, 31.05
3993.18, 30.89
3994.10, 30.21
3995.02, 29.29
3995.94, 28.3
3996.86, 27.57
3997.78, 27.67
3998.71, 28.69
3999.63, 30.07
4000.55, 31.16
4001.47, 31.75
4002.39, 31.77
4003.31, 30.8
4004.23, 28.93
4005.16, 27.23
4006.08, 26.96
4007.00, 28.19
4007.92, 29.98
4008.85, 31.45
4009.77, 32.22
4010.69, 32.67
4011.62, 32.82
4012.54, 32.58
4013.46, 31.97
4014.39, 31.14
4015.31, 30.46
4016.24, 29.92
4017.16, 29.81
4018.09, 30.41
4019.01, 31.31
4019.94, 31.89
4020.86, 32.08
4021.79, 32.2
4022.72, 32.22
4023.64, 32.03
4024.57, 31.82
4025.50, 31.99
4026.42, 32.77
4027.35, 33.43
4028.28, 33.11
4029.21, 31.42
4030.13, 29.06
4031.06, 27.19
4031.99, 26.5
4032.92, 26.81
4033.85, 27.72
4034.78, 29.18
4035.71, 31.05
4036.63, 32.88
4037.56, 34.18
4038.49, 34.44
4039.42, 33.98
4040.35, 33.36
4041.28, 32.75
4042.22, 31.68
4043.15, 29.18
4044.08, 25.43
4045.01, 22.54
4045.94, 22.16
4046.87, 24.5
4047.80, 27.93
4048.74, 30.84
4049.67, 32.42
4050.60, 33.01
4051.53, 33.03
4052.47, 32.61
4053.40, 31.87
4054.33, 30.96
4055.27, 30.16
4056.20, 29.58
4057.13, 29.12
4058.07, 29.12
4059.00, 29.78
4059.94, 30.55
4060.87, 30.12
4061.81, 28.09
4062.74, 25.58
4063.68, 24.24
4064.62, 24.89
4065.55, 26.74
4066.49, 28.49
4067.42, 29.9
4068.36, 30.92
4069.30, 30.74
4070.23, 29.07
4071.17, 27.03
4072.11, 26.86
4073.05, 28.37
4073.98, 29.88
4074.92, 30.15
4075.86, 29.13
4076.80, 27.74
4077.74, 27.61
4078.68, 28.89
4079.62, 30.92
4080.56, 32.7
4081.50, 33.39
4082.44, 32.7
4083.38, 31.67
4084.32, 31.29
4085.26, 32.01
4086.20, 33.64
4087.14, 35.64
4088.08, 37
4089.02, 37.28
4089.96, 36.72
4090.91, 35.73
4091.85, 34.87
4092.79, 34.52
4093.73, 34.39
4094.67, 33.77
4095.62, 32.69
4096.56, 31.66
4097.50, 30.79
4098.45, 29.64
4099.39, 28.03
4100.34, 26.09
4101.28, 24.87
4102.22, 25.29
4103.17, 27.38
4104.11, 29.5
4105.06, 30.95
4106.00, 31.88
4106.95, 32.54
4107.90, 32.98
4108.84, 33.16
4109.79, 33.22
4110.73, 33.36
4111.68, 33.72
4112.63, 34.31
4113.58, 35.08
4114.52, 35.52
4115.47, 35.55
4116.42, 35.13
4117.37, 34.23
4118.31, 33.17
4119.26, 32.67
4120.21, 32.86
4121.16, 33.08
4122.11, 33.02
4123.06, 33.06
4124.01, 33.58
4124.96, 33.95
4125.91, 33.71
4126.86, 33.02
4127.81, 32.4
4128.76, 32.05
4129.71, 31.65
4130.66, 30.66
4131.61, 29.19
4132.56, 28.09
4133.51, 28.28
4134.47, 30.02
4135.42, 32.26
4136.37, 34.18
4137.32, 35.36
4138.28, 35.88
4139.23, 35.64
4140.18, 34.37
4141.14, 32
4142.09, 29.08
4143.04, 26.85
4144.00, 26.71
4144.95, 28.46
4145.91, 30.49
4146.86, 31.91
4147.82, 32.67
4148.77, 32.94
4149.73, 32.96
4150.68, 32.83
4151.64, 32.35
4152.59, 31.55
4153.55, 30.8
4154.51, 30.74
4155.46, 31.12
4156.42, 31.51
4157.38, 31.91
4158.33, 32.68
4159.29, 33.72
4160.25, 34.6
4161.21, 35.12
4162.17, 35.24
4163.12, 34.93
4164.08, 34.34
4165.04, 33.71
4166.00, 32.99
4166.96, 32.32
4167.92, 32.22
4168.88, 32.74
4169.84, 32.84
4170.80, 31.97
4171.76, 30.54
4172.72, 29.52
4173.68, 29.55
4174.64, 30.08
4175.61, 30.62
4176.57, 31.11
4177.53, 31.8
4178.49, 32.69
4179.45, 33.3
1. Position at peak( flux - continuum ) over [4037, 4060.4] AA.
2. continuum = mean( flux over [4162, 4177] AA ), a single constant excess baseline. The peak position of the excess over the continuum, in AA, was 4038.49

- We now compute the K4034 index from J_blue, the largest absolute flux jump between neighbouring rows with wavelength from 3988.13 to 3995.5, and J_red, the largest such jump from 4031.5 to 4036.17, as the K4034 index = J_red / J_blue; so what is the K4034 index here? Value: 2.0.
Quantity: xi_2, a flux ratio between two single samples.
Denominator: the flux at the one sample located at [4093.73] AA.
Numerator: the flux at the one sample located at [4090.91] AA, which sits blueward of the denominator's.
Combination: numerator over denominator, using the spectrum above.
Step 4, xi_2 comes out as 1.04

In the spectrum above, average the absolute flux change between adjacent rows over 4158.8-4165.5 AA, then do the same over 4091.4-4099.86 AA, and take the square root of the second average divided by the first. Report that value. 1.30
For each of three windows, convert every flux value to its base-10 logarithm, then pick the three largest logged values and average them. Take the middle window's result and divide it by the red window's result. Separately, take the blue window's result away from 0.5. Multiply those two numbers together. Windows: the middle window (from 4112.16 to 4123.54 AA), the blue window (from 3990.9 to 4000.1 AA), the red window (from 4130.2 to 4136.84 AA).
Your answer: -1.01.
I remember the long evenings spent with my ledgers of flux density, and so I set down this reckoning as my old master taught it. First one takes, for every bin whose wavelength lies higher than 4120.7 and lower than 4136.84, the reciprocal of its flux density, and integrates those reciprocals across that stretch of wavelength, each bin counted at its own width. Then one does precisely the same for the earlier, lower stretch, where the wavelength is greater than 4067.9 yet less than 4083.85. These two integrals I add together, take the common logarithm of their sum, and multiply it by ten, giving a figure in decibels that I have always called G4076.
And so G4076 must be 0.19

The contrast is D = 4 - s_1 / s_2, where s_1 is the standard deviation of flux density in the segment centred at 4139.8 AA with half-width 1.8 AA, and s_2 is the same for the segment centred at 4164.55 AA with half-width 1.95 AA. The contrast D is 1.9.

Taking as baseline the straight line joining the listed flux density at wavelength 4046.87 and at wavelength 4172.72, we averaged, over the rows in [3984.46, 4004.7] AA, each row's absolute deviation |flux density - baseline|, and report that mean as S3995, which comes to 7.3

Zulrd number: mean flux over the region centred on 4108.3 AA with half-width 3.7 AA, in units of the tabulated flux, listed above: 32.7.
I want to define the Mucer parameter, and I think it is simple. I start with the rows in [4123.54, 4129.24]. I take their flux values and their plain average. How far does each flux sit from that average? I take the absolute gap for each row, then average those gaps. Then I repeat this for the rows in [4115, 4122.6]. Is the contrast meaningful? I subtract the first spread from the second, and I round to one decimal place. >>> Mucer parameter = 0.3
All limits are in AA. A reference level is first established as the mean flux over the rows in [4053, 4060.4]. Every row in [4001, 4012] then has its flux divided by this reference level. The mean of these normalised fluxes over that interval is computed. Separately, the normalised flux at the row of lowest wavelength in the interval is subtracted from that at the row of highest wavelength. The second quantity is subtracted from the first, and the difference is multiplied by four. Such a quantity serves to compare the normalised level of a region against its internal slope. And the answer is 3.9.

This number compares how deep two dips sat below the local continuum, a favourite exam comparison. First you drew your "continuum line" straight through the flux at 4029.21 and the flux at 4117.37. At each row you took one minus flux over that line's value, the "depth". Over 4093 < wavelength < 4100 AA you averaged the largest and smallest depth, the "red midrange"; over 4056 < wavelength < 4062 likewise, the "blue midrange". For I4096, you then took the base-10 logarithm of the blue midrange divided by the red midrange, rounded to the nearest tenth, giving 0.1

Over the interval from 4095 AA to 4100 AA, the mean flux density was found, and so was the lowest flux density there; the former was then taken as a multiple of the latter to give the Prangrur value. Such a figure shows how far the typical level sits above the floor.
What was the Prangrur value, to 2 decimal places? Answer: 1.09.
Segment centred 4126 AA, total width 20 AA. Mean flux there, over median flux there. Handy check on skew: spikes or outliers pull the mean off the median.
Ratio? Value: 0.980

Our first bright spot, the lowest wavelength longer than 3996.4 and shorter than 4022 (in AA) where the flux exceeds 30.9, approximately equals 4000.55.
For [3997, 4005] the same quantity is 4000.55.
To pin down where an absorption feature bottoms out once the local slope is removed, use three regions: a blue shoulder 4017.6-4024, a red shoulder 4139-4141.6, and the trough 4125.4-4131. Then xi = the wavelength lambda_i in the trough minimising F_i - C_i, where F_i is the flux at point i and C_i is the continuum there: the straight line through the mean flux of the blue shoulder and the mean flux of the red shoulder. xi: 4130.66 AA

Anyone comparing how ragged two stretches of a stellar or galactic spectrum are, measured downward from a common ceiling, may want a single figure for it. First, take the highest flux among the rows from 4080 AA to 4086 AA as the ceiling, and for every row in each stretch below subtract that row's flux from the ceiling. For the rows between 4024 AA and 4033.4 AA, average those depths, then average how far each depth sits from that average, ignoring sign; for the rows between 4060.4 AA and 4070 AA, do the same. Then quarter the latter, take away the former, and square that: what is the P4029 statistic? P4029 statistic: 3.6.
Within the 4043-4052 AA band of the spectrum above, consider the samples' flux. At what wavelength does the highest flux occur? 4051.53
